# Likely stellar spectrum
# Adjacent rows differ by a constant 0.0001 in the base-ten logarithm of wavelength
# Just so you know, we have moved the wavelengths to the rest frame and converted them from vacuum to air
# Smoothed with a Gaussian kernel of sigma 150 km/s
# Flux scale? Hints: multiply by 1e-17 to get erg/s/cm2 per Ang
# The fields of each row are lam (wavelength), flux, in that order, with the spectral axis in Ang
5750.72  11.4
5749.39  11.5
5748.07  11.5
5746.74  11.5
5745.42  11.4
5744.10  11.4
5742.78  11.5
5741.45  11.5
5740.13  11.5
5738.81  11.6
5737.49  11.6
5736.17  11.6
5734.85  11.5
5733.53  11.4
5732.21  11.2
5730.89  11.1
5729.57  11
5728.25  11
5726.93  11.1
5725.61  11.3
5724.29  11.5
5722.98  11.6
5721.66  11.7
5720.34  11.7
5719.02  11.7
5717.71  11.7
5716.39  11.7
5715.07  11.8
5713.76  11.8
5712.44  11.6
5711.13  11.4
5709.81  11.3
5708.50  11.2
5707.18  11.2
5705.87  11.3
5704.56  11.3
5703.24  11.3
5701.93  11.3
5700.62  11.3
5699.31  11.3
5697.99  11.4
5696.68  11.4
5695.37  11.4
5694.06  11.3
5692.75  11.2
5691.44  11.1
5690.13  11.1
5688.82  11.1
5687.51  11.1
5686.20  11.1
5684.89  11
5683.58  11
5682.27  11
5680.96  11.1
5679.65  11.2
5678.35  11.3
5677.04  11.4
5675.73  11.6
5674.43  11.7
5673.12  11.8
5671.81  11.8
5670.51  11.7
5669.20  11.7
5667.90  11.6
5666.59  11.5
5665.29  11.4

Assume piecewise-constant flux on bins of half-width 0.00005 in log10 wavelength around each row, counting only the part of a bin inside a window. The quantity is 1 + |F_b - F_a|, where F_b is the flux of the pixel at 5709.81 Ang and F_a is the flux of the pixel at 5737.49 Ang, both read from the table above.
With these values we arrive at 1.30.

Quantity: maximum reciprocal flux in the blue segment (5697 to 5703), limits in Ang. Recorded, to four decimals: 0.0885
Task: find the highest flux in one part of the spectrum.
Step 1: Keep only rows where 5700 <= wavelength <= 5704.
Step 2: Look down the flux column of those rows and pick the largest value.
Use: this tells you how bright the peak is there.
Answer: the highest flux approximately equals 11.3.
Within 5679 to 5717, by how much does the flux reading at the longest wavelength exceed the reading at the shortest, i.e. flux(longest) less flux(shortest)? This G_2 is 0.50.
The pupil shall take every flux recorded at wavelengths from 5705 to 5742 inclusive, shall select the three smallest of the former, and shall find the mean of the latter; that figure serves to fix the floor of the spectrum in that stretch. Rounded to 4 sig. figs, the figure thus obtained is 11.03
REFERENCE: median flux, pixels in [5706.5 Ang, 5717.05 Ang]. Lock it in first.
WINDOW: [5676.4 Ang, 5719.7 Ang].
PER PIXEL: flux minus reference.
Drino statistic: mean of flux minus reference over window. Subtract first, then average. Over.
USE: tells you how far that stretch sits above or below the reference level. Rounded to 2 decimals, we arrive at -0.18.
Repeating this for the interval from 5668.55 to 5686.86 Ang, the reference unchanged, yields -0.11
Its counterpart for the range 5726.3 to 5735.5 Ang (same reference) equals -0.31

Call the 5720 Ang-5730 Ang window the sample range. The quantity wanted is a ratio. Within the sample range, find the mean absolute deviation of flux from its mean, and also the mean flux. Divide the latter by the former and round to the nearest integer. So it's 43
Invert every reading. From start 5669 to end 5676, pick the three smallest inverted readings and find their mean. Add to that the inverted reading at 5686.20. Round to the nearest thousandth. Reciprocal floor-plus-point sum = 0.175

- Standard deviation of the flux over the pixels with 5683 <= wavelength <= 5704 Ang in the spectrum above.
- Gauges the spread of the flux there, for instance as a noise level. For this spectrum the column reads 0.14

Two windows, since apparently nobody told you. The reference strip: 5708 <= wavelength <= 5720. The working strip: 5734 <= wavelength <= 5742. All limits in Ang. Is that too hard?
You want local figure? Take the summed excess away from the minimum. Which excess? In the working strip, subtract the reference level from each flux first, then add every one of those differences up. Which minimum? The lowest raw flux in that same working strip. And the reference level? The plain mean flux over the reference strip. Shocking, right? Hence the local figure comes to 11.7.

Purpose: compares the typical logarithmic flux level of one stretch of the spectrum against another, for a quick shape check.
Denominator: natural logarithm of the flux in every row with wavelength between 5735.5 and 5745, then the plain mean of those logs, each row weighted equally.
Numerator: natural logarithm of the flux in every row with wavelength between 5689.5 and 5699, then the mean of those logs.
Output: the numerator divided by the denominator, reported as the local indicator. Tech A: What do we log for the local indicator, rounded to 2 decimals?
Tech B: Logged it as 0.99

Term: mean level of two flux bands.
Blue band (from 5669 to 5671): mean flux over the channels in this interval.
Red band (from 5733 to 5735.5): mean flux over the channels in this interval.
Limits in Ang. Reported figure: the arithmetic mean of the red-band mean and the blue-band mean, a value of 11.6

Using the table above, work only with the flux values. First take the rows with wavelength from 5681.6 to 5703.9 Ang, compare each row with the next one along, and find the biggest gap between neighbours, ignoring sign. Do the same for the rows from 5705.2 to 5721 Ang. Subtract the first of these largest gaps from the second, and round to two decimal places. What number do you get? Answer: 0.10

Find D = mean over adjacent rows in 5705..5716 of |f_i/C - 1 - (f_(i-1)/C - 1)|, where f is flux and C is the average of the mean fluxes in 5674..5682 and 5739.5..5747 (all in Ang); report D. 0.0088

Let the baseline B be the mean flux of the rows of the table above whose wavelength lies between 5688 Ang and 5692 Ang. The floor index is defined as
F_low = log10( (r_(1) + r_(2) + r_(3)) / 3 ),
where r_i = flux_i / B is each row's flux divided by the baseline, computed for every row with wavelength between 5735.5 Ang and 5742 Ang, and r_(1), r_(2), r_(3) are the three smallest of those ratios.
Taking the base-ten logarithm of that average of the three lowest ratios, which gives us 0.017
